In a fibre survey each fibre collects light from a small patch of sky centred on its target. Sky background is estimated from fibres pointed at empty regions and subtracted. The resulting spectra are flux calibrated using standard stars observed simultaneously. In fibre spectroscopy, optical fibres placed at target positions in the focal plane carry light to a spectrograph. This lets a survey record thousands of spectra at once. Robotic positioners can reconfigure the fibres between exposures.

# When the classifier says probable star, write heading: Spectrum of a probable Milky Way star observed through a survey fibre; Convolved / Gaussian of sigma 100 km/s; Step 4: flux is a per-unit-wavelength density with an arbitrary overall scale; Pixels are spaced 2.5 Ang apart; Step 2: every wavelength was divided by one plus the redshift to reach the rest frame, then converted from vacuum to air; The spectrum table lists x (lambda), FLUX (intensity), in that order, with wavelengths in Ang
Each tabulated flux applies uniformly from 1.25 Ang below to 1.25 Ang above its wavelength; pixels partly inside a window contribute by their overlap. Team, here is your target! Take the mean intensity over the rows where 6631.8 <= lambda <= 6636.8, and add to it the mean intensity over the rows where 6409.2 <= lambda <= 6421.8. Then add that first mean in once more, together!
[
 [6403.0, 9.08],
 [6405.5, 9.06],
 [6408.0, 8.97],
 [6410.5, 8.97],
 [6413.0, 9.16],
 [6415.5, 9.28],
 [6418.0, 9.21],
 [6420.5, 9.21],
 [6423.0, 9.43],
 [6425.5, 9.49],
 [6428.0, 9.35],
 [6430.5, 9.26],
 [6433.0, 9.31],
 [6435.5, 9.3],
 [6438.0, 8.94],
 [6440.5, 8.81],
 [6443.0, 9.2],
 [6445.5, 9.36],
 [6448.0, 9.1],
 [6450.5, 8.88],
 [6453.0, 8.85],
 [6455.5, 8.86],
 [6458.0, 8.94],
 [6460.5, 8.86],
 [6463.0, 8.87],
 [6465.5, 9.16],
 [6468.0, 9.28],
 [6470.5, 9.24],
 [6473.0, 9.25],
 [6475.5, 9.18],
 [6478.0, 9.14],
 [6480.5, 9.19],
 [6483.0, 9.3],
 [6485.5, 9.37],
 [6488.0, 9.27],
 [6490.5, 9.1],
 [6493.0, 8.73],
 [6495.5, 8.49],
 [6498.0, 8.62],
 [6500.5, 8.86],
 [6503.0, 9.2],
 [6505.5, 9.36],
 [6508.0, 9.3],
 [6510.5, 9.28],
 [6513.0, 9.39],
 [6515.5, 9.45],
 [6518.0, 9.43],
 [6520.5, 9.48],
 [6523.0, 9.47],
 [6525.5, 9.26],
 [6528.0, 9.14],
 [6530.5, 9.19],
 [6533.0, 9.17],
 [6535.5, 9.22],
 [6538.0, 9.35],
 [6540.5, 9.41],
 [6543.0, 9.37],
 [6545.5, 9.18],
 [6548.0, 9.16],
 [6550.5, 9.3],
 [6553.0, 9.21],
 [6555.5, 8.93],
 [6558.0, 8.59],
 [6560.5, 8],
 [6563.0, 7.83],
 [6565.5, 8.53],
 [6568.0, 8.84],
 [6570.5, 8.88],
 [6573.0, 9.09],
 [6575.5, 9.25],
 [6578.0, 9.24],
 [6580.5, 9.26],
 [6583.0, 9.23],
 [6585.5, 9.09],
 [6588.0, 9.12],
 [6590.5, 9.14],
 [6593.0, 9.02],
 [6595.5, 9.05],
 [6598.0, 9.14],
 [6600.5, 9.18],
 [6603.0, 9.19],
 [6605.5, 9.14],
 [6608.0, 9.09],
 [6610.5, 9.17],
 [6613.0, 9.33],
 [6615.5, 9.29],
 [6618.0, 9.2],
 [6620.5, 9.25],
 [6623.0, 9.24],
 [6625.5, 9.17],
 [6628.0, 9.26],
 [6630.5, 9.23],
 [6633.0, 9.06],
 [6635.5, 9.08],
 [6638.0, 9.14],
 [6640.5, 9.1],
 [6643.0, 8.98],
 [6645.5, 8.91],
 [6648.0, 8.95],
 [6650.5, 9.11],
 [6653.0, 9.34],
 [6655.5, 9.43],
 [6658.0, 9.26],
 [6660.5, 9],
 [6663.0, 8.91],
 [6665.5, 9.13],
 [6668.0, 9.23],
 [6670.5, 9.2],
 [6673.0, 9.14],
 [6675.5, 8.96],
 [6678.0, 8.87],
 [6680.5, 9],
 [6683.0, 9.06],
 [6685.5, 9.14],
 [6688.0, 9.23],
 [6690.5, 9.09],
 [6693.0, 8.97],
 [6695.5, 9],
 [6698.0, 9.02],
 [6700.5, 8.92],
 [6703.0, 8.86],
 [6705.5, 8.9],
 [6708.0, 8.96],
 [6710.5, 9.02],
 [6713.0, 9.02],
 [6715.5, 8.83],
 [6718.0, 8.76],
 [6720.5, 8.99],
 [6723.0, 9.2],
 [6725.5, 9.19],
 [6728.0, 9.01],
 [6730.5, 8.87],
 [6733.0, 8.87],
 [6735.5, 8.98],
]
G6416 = 27.3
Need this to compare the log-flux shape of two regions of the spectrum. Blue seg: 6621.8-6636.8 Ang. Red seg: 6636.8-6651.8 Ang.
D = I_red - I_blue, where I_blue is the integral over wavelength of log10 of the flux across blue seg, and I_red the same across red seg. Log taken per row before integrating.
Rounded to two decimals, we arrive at -0.10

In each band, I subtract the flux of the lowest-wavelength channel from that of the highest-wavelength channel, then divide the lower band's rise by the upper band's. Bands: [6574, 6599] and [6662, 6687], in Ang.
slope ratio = 0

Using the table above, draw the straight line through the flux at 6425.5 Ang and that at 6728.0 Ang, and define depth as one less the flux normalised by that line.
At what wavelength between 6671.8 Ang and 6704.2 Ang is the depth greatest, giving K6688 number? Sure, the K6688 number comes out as 6678.0 Ang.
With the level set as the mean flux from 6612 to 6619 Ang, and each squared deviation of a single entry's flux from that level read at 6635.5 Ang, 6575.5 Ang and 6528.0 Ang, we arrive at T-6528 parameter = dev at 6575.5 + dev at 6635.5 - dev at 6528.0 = 0.02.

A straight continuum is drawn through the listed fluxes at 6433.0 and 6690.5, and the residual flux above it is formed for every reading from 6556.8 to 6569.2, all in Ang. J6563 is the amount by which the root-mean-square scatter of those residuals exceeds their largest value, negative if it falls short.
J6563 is 1.28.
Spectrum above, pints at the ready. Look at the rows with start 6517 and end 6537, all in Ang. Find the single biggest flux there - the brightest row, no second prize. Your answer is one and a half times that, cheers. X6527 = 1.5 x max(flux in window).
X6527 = 14.22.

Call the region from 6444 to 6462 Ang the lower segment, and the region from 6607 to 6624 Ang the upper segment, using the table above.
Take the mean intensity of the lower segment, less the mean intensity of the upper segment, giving -0.2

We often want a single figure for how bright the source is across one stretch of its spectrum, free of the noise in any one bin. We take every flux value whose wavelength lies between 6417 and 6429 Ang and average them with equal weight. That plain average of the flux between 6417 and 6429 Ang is 9.34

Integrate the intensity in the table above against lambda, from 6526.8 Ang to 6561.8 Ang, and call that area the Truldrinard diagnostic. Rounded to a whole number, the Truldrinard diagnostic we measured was 318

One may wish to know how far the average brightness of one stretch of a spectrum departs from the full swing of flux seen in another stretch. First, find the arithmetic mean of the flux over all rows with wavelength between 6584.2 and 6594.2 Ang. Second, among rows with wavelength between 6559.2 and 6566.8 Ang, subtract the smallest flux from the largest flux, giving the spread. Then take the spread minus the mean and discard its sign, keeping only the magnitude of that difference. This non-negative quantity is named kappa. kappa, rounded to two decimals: 8.39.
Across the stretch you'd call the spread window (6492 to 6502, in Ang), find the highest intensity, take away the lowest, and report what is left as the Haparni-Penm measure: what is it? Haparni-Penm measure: 0.37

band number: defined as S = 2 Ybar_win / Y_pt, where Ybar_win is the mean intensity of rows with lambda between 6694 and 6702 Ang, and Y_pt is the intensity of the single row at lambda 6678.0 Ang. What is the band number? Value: 2.02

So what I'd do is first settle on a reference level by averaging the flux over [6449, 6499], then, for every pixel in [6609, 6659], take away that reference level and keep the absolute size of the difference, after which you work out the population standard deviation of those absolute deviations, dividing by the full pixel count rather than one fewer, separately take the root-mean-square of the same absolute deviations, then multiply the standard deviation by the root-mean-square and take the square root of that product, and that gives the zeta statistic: 0.14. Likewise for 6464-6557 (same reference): 0.18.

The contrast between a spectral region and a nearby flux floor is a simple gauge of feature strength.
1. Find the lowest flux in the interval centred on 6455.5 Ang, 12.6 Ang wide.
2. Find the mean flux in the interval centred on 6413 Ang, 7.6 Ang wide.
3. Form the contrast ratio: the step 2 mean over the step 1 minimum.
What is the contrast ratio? 1.032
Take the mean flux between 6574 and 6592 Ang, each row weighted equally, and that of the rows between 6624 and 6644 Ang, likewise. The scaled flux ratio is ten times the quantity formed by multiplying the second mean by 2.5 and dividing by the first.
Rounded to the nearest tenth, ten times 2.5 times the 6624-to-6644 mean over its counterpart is 24.8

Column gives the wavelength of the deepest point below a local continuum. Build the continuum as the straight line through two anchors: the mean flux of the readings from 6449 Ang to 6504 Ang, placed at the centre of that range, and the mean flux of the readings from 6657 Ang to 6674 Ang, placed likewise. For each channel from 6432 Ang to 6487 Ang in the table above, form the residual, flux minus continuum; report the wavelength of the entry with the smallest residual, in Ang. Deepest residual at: 6440.5 Ang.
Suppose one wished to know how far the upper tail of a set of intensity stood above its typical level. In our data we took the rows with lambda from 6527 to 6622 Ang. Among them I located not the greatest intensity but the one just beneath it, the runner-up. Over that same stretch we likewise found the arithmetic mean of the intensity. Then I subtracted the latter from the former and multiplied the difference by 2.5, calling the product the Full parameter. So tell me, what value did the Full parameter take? 0.74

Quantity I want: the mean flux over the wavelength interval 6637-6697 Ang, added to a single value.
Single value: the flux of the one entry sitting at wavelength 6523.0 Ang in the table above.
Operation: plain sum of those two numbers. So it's 18.6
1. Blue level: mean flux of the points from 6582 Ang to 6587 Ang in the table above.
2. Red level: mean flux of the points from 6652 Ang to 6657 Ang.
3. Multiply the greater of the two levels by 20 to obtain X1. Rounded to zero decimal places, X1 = 188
